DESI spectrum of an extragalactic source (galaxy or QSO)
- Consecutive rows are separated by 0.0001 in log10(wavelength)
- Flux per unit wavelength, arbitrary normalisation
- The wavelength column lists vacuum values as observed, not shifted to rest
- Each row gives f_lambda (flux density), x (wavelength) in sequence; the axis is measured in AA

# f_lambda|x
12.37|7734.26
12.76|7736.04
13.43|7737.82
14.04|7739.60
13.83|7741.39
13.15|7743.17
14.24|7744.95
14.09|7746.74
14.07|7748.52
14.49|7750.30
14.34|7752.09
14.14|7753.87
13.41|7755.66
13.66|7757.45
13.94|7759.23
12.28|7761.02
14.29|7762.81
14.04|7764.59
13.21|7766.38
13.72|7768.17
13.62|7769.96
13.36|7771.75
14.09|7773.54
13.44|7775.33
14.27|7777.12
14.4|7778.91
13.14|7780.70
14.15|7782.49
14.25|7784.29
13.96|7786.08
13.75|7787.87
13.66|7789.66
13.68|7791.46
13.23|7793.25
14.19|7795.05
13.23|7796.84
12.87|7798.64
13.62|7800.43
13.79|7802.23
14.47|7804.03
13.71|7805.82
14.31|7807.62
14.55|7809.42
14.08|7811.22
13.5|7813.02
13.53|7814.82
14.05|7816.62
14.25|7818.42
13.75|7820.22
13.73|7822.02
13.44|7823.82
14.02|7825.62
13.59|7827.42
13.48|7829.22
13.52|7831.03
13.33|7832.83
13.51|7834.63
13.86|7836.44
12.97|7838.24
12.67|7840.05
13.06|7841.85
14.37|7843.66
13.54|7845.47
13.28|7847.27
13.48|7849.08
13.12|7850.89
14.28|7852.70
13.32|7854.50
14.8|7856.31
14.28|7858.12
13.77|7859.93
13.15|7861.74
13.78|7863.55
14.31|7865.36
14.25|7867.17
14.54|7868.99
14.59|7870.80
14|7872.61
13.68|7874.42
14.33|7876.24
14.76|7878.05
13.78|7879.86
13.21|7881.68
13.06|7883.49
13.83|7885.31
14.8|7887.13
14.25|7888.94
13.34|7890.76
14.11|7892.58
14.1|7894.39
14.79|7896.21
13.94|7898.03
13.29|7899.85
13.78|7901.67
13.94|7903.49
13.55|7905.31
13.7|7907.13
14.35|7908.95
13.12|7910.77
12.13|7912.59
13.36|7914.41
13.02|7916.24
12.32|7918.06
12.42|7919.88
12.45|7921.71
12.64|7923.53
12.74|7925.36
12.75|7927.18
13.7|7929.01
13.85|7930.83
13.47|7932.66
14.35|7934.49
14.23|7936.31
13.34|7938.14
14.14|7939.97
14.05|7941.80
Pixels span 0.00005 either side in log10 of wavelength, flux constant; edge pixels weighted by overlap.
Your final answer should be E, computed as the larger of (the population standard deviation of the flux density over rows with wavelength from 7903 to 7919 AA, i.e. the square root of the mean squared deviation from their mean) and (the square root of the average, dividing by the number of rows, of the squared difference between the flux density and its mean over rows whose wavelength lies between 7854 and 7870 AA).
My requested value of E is 0.68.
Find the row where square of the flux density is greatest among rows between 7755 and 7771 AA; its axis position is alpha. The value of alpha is 7762.81 AA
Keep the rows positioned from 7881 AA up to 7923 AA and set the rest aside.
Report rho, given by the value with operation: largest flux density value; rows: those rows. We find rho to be 14.8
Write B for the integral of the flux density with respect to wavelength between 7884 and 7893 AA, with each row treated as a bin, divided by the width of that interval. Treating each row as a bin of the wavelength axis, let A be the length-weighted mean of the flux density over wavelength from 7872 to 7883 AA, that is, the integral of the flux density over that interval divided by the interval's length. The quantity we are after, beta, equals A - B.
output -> -0.08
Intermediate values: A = 13.9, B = 14.0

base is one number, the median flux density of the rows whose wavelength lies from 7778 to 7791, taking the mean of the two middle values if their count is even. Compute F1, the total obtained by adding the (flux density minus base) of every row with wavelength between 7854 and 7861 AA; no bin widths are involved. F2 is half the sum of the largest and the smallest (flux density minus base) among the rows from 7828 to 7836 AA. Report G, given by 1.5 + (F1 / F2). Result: 0.9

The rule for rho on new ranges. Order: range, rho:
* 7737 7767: 14.49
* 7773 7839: 14.55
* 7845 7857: 14.8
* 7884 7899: 14.8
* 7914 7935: 14.35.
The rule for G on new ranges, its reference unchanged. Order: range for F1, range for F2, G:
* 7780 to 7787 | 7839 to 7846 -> 2.3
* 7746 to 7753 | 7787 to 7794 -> -0.9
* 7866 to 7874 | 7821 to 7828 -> -5.2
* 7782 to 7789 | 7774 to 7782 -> 0.1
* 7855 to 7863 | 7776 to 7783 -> 0.7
